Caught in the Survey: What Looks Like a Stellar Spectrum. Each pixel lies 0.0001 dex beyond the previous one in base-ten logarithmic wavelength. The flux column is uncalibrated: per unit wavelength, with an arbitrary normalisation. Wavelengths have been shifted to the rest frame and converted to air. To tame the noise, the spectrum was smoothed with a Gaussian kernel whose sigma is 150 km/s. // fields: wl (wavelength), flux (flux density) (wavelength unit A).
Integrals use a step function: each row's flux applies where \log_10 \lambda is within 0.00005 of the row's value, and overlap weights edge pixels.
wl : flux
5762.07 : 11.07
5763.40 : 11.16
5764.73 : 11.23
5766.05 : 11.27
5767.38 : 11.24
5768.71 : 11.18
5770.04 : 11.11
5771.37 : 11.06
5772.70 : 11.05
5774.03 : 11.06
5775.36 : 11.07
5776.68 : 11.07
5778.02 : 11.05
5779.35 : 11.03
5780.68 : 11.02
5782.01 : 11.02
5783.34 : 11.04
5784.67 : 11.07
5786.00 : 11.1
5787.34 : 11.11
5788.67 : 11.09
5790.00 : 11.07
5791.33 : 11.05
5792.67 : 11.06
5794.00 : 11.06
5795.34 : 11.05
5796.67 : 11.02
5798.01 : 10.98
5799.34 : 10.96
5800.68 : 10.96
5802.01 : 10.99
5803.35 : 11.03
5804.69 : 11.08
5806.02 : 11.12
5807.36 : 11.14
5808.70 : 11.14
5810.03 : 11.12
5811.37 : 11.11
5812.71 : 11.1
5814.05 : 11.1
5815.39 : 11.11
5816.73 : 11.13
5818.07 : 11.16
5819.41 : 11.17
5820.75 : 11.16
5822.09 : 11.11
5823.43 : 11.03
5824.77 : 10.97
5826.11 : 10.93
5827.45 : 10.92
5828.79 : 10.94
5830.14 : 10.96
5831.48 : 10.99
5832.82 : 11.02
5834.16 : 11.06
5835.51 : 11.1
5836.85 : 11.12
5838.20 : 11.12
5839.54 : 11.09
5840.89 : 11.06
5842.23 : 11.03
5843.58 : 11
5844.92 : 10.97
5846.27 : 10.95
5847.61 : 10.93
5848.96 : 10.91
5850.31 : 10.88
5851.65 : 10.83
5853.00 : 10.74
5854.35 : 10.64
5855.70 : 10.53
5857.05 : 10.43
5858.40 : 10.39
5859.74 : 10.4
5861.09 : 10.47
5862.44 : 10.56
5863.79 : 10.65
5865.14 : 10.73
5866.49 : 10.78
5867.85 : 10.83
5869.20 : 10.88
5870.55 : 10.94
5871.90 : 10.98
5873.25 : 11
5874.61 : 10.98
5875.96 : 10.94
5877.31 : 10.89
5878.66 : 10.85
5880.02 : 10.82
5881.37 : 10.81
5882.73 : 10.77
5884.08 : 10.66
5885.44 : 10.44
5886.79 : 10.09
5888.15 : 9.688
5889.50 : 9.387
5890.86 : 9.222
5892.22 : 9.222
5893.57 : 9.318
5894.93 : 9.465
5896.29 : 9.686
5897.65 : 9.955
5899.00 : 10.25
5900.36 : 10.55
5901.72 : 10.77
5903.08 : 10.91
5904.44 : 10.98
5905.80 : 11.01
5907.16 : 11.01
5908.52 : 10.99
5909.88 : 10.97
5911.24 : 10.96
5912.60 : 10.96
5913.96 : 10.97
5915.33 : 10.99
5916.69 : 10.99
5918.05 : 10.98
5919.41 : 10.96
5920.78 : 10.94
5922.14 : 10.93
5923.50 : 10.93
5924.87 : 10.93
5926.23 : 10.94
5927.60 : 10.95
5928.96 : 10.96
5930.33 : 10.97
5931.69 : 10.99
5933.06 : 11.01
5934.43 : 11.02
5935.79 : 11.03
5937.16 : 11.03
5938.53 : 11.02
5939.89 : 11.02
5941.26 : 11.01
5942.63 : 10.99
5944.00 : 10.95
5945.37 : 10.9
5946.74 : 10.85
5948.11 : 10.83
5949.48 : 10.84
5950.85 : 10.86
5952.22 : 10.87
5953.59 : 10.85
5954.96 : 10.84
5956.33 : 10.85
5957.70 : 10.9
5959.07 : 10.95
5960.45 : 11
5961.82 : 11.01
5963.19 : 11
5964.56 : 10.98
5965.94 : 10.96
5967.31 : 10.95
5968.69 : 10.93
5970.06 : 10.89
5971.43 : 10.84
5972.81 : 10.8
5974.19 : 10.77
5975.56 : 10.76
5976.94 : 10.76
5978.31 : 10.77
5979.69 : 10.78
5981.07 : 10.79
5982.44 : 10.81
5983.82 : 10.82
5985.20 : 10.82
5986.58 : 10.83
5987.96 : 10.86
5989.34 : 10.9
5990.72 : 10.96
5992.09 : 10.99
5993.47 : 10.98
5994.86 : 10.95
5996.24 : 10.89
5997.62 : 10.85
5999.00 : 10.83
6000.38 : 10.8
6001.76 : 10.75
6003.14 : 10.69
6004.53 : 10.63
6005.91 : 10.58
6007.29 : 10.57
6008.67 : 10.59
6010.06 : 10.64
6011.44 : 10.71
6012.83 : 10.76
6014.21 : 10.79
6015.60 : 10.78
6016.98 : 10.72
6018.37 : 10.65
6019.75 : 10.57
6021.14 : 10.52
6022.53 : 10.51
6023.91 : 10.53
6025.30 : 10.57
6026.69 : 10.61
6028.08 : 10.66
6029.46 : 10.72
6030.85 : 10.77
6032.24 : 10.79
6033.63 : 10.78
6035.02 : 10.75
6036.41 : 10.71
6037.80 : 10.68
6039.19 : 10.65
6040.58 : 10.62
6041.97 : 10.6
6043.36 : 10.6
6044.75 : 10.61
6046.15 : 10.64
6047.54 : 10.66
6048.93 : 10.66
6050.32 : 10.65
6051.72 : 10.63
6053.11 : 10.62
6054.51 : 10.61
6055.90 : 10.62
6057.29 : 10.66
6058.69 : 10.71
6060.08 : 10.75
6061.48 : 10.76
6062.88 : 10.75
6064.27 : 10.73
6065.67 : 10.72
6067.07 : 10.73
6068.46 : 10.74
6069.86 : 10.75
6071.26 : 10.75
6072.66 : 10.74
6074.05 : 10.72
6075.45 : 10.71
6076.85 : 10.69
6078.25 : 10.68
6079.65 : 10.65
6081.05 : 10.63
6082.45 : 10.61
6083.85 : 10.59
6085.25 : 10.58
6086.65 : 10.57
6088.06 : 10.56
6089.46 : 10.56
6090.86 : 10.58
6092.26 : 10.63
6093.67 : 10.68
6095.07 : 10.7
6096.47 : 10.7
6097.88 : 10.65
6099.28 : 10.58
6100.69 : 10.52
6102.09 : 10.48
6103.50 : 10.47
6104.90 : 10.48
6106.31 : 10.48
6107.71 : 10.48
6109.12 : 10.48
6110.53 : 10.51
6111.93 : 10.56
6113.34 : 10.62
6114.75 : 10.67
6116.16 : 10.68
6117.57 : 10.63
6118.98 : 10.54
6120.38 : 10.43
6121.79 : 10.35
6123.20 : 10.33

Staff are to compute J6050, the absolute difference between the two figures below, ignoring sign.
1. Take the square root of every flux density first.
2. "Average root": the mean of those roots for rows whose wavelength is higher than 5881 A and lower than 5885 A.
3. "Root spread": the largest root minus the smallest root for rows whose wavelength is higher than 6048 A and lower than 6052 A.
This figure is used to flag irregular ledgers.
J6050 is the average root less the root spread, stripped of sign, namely 3.27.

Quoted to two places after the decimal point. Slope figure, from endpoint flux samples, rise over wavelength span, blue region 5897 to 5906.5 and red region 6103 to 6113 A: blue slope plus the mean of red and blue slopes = 0.20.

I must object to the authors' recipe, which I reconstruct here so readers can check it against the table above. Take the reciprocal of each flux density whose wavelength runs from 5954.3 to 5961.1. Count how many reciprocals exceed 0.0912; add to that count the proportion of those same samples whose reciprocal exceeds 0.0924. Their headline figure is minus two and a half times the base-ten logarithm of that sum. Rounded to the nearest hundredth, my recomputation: -1.51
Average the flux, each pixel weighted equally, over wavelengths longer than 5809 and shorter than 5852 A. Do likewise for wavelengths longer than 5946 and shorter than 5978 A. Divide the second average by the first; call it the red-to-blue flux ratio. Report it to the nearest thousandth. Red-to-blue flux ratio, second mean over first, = 0.986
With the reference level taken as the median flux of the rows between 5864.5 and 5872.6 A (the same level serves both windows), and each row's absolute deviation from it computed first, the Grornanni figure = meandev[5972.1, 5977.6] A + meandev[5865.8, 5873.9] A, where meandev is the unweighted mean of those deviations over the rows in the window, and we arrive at 0.16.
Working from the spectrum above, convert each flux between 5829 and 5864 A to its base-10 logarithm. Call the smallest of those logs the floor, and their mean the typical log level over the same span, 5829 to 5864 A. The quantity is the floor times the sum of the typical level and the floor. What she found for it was 2.09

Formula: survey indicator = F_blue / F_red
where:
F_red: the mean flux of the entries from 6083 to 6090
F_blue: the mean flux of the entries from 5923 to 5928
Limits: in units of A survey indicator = 1.03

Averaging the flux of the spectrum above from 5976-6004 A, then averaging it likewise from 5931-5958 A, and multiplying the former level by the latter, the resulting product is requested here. 119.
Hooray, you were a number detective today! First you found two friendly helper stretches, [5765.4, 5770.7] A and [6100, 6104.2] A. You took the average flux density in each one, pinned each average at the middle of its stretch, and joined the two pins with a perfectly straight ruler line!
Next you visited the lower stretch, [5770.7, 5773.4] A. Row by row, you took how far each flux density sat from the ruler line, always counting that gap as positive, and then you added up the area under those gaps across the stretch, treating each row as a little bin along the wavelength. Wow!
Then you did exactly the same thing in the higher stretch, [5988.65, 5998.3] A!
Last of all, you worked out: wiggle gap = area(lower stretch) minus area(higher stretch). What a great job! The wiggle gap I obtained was -1.7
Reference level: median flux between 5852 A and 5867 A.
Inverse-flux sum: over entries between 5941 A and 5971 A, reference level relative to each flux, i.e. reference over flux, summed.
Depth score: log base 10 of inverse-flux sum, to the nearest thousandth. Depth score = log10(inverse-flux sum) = 1.328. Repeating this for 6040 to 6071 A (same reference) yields 1.338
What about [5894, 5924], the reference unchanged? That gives 1.336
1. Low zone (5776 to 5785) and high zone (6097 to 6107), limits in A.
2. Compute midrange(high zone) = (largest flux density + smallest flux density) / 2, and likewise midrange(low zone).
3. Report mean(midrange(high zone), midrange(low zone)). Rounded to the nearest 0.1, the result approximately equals 10.8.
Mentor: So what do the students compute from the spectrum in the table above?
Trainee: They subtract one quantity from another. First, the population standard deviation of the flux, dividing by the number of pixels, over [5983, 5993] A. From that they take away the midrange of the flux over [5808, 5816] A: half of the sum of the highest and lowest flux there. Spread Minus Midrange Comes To -11.06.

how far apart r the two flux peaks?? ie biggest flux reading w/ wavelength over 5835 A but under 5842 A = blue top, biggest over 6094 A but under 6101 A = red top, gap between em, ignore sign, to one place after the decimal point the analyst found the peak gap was 0.4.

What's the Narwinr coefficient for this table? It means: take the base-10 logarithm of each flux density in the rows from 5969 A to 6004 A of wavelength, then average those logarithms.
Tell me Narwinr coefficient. 1.03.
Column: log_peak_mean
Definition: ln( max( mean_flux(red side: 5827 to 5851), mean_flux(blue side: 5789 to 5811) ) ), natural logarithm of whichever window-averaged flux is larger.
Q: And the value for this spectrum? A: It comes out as 2.403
